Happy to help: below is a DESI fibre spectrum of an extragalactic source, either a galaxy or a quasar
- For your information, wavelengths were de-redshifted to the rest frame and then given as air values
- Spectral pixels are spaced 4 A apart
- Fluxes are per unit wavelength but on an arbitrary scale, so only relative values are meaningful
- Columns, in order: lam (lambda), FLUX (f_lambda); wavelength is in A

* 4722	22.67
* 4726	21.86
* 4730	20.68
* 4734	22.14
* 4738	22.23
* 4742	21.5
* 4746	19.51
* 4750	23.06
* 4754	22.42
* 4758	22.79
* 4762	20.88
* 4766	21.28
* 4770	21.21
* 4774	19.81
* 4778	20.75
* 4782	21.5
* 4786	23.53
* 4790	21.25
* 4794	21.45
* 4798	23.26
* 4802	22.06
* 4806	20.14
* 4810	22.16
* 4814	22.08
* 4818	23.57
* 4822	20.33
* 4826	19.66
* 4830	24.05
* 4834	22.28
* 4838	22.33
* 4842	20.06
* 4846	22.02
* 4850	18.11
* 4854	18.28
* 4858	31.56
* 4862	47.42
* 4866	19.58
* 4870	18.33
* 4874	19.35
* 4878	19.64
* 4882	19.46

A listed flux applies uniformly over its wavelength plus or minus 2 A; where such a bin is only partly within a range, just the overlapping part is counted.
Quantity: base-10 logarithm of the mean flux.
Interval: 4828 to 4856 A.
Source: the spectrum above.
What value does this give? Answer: 1.32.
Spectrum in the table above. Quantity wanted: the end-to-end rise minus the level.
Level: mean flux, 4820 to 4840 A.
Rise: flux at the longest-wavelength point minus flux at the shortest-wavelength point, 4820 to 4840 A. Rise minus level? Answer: -19.7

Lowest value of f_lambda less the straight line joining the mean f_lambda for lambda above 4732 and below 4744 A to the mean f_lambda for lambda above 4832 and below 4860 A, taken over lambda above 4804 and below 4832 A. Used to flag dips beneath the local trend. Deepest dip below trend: -2.41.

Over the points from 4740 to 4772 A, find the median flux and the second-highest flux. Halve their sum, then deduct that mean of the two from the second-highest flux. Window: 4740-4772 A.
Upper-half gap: 0.70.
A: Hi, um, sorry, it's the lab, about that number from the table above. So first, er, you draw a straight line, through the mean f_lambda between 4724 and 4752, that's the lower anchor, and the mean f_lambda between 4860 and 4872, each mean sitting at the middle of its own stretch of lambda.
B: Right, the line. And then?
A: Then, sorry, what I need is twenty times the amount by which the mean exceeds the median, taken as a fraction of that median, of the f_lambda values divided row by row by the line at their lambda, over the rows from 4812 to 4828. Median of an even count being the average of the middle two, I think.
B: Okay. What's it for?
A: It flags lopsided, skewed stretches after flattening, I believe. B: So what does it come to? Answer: 0.11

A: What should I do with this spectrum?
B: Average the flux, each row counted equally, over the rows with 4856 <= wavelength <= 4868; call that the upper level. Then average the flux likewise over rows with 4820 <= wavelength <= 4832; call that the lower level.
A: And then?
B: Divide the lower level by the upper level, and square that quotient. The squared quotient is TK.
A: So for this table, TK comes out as 0.42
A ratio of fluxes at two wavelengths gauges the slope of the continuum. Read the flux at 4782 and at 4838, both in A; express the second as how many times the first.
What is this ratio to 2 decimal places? 1.04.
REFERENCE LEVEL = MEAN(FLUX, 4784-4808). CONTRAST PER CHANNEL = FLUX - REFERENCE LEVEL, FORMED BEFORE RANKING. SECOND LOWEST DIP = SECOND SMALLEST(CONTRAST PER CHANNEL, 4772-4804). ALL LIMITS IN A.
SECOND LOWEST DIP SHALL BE -1.2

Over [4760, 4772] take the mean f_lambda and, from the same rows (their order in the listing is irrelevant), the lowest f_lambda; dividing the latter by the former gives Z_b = 0.988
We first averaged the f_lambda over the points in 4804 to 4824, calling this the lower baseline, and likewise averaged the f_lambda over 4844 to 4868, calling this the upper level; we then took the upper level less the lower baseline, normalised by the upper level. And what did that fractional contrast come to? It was 0.17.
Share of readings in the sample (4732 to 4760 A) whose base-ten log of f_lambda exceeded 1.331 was 0.86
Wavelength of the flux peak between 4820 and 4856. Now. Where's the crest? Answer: 4830 A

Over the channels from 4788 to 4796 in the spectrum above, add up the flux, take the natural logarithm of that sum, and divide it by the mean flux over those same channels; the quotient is 0.176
